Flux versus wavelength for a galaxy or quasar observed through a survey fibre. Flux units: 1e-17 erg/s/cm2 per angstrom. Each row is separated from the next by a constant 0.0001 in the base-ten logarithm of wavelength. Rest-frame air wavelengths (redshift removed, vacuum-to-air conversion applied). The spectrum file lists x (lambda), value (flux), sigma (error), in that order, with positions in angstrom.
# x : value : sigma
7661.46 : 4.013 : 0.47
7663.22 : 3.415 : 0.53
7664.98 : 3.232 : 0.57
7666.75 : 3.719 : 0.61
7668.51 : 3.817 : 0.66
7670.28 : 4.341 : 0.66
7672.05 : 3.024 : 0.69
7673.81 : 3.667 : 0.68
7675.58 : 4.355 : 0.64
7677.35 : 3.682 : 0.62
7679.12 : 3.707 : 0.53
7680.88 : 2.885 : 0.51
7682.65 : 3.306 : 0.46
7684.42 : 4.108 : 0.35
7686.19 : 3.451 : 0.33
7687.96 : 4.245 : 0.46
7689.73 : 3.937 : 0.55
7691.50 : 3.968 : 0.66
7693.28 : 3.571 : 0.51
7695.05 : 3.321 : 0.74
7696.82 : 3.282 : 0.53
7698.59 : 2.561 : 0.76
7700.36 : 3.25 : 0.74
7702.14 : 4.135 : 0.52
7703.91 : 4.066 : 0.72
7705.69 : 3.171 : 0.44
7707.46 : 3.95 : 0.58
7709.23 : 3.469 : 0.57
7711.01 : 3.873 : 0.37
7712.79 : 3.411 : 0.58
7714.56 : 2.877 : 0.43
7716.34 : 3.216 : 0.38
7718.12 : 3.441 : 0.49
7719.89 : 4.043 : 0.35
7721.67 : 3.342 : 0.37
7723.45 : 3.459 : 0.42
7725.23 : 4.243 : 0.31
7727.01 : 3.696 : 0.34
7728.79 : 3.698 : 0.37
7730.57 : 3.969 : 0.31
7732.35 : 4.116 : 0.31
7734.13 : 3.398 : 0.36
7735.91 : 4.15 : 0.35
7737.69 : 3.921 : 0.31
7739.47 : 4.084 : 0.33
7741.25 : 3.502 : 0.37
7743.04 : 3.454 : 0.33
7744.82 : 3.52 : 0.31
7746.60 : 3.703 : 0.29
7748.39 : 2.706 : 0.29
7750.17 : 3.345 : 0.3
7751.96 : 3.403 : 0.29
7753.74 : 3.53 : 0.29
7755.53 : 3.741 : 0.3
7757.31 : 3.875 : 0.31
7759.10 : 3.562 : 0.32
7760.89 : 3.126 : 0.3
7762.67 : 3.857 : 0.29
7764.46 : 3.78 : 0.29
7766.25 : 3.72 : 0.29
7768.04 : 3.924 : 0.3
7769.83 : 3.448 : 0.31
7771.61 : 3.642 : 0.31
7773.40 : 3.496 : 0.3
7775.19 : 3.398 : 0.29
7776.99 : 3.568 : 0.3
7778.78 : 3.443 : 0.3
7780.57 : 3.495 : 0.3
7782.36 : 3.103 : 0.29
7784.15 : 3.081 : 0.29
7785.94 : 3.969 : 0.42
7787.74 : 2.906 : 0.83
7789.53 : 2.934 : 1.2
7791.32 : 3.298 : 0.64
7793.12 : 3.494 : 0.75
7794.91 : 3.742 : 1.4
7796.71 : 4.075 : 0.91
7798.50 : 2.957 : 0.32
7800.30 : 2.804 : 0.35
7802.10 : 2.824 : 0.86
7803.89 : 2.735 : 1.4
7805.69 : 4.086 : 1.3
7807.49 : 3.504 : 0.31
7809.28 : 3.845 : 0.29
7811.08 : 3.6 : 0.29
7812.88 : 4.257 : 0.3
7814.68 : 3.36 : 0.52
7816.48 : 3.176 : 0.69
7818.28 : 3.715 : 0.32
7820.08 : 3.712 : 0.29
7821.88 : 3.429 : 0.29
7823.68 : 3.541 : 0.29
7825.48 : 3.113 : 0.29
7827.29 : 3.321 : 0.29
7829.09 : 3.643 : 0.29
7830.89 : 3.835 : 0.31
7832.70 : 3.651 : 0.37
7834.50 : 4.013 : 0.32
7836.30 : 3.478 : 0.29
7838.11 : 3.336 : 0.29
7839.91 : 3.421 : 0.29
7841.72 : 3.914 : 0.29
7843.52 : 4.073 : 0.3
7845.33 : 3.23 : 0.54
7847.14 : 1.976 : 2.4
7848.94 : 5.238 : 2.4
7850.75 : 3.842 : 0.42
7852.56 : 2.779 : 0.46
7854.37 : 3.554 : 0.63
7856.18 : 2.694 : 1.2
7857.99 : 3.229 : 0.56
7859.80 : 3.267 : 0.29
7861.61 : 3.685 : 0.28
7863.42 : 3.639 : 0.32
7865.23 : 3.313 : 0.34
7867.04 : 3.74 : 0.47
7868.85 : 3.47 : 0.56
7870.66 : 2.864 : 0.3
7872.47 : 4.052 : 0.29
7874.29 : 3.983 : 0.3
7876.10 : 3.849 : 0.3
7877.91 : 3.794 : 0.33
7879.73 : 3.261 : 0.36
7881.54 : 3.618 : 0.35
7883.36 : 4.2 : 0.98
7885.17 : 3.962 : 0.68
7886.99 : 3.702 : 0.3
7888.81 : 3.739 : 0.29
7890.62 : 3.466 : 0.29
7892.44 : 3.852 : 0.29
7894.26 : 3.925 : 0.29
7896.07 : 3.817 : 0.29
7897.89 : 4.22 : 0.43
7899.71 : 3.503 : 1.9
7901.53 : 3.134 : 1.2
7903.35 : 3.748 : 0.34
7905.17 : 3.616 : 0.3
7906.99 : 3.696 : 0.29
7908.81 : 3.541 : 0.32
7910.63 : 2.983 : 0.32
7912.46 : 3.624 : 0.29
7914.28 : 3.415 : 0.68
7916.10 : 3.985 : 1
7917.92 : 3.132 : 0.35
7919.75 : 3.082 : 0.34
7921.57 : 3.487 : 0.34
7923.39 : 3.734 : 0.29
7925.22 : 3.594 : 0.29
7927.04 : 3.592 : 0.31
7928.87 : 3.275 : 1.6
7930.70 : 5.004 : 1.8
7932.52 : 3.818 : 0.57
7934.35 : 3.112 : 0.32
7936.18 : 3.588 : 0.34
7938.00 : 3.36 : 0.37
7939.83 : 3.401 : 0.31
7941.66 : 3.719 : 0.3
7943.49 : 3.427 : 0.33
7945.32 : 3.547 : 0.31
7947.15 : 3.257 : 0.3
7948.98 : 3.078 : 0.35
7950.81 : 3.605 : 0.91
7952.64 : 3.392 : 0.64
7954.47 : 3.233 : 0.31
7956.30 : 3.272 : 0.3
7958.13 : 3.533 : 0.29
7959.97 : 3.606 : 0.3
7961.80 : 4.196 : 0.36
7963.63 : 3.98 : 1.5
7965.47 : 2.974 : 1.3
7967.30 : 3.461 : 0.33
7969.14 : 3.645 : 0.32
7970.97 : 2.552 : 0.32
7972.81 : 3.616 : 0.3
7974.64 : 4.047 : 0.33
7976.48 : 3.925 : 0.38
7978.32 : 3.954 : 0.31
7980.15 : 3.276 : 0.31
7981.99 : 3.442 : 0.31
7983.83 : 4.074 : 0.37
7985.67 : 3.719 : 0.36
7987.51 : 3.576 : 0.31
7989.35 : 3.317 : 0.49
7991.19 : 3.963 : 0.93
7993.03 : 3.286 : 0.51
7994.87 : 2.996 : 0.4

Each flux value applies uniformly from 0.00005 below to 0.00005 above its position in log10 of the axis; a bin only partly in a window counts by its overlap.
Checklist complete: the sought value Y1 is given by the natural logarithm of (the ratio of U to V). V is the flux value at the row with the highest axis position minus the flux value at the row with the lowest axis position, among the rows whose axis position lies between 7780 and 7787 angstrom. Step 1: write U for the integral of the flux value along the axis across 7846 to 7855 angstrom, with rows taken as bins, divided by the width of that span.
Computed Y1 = 1.99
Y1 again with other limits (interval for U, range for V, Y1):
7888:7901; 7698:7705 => 0.92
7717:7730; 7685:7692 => 1.97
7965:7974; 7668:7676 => 1.81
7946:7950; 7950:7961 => 8.07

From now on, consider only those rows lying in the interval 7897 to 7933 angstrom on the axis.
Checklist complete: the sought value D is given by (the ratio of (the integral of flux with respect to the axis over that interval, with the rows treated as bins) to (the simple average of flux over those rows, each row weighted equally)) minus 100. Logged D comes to -64.03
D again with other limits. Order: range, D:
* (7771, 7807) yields -64.02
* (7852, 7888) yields -63.92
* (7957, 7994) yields -63.03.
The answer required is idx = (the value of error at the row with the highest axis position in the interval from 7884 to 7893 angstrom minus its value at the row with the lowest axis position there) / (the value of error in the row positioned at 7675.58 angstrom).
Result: -0.6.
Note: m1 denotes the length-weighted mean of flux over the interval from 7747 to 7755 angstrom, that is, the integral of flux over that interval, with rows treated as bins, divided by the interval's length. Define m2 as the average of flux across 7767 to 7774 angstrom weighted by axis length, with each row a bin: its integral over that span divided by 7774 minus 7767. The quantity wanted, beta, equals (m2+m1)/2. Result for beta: 3.47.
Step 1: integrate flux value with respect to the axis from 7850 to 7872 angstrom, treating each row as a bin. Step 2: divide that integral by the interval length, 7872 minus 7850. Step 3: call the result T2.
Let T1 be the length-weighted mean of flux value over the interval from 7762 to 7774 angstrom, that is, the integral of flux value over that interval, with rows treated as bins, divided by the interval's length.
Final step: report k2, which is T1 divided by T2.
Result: 1.10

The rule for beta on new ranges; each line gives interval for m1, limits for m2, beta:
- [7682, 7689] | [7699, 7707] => 3.70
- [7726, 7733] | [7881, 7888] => 3.87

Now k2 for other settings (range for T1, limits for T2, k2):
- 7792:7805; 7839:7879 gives 0.92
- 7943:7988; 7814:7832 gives 1.01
